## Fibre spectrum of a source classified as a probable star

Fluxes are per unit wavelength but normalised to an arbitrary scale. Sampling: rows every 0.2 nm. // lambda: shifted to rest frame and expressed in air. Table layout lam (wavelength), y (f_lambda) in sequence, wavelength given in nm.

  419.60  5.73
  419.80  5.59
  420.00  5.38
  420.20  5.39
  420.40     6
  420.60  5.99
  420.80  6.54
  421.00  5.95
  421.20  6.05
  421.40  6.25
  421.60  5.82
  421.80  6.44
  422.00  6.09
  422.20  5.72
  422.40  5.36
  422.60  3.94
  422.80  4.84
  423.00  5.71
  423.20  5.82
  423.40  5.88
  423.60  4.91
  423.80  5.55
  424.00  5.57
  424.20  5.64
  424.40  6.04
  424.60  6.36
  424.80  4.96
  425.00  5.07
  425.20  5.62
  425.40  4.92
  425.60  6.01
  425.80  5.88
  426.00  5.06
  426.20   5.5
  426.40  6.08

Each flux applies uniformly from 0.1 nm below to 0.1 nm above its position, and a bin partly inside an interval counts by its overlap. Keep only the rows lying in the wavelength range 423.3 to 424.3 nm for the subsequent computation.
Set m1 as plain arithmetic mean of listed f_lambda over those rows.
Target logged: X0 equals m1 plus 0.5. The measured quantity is 6.01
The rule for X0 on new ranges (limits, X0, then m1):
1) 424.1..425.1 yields 6.11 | 5.61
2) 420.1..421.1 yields 6.47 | 5.97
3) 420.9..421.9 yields 6.60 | 6.10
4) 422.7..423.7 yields 5.93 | 5.43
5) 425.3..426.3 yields 5.97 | 5.47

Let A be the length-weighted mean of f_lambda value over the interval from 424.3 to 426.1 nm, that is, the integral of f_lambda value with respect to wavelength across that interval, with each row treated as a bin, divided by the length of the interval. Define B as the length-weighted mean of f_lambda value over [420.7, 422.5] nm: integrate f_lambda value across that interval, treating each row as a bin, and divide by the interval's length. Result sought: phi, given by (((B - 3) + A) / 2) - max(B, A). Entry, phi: -1.74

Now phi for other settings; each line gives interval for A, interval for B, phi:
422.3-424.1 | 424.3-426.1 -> -1.63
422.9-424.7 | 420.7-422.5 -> -1.65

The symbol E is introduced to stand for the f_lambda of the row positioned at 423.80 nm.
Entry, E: 5.55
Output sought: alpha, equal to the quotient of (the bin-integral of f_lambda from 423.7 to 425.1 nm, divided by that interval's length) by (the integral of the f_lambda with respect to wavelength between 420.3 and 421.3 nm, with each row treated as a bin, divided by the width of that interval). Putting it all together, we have 0.92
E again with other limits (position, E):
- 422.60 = 3.94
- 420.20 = 5.39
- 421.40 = 6.25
